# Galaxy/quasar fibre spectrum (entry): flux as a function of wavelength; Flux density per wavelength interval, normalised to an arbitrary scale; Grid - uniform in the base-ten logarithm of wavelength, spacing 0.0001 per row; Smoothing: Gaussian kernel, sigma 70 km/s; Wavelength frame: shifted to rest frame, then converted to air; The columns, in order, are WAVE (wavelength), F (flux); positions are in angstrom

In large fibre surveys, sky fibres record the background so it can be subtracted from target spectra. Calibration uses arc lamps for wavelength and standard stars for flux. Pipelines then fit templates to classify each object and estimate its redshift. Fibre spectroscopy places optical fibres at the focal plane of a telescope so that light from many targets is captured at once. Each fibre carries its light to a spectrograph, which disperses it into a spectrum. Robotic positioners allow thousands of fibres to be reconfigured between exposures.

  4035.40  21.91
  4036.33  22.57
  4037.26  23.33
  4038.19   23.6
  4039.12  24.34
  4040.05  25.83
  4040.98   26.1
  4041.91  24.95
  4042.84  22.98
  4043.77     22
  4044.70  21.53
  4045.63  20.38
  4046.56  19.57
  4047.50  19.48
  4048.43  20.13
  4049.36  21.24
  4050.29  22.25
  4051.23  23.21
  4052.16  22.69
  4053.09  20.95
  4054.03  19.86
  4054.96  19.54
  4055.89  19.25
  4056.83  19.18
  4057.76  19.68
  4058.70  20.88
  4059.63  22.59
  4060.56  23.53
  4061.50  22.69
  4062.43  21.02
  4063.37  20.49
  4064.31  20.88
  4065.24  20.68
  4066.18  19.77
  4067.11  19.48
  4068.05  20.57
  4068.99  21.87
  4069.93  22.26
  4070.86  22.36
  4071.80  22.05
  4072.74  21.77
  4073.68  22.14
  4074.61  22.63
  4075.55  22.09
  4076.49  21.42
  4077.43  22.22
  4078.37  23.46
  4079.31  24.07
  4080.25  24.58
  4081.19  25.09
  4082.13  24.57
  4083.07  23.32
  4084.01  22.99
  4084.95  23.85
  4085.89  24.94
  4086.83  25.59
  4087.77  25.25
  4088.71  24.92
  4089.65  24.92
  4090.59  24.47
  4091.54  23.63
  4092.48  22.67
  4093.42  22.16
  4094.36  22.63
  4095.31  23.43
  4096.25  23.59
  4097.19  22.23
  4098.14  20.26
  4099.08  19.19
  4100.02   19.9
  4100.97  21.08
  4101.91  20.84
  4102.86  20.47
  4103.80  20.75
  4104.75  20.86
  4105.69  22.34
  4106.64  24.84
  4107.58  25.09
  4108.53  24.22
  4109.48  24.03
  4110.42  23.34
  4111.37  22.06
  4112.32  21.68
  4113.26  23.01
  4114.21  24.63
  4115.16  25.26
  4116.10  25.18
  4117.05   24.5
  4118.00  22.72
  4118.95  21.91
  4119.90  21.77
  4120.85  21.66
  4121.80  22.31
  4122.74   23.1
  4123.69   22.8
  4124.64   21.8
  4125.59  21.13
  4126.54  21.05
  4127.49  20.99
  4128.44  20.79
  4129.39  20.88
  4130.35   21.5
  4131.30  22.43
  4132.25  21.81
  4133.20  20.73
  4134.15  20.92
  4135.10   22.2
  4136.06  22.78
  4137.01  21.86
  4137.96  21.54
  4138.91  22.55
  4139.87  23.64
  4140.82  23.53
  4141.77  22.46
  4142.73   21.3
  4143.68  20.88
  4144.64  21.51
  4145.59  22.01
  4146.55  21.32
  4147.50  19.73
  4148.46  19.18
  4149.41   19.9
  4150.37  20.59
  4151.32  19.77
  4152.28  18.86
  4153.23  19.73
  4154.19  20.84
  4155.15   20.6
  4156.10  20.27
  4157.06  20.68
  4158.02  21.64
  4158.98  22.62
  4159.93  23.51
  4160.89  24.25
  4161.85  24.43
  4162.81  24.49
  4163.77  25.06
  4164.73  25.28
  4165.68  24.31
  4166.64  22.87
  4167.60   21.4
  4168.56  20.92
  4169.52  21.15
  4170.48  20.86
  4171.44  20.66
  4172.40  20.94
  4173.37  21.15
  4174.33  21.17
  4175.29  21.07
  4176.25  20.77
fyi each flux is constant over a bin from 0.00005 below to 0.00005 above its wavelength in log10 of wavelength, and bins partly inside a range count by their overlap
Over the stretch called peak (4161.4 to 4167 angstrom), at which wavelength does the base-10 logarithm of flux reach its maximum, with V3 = 4164.73 angstrom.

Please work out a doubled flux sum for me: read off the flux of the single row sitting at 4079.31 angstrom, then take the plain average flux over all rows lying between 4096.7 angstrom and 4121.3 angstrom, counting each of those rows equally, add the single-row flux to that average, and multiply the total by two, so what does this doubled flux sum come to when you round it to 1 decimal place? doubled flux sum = 93.0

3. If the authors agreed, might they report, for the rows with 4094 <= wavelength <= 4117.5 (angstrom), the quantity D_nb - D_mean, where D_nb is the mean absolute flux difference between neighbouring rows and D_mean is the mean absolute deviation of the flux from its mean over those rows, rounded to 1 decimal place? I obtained -0.7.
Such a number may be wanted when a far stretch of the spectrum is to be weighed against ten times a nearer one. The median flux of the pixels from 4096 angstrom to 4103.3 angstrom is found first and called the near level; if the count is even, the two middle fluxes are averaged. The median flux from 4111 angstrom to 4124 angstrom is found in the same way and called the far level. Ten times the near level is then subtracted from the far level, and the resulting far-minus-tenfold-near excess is -184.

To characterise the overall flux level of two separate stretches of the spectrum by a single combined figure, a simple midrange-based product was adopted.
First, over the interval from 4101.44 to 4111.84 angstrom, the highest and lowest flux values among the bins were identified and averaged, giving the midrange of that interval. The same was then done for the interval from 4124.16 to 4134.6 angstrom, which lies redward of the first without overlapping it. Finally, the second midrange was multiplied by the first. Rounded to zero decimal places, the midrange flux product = 492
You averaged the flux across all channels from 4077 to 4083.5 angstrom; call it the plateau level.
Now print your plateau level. 23.9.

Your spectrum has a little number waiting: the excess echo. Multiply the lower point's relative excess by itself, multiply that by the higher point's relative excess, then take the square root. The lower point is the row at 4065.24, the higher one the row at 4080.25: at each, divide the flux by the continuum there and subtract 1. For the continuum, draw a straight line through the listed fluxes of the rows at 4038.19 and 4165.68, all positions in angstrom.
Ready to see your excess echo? 0.023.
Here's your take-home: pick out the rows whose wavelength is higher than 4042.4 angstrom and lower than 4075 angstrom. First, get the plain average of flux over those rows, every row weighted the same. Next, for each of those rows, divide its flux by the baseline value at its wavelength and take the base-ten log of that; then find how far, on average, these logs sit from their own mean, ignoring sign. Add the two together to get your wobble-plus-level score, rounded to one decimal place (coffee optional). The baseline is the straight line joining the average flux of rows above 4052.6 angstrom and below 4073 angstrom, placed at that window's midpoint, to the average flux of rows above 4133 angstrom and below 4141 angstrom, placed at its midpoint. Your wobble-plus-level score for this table 21.2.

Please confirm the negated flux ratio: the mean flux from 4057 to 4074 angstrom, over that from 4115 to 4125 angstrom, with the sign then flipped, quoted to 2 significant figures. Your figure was -0.93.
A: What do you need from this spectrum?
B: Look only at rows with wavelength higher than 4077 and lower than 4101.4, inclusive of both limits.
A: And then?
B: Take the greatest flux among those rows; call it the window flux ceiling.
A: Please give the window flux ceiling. 25.59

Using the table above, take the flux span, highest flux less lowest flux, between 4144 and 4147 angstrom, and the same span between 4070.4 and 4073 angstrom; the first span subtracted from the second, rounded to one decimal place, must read -0.1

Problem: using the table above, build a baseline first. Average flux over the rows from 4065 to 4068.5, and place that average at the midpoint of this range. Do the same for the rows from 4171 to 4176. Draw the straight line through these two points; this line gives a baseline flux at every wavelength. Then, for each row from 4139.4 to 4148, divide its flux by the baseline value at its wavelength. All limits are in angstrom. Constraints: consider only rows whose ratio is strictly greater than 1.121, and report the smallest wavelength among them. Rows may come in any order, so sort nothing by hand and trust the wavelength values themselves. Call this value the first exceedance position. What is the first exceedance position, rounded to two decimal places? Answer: 4139.87 angstrom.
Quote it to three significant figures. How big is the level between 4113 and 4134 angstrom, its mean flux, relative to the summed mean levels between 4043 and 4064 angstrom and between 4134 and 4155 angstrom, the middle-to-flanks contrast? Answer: 0.529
